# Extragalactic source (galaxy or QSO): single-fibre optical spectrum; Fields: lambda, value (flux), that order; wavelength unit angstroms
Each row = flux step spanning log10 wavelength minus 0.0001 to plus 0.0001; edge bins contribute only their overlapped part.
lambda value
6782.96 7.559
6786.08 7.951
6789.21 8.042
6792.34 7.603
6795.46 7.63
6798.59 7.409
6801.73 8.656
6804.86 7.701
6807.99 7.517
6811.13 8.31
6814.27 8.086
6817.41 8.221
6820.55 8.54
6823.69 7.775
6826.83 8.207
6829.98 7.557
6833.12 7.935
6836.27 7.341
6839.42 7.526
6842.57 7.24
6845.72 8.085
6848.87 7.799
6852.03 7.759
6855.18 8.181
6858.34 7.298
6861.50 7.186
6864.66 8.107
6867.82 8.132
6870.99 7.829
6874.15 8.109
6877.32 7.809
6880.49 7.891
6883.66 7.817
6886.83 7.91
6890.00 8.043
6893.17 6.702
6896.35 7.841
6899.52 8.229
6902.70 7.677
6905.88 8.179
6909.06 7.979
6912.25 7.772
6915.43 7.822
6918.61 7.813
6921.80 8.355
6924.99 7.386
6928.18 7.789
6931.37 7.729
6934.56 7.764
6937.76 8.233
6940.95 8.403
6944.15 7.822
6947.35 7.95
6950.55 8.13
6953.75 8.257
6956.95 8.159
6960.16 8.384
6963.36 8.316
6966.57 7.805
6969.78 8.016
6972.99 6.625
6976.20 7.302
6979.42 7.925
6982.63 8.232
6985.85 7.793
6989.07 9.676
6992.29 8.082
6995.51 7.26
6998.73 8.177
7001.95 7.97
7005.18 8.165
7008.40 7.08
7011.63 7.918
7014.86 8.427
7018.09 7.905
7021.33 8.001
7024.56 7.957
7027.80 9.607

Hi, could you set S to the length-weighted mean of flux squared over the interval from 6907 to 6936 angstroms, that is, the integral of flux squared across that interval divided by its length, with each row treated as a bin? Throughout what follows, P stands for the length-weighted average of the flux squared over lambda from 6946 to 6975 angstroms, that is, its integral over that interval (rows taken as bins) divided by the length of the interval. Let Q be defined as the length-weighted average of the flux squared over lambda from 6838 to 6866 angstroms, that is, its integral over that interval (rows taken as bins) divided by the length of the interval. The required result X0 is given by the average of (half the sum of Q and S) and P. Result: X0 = 61.9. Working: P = 63.5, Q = 59.2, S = 61.4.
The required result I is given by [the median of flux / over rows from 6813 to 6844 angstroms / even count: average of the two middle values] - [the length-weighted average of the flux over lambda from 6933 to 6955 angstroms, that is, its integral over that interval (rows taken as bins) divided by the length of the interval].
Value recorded -0.22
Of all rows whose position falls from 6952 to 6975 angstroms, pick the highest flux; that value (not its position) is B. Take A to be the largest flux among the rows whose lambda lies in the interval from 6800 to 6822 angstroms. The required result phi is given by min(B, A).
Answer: 8.38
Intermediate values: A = 8.656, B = 8.384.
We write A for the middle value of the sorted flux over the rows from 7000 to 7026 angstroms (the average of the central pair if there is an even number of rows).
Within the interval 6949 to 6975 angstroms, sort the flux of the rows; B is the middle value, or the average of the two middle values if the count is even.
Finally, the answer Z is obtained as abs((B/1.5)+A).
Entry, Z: 13.4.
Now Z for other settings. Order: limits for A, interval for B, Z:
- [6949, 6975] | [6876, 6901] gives 13.4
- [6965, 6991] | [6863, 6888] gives 13.1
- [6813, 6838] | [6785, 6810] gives 13.1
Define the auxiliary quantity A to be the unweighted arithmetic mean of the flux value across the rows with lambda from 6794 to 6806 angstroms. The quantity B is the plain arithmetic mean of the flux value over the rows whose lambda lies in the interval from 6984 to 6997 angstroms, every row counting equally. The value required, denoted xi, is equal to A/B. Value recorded 0.96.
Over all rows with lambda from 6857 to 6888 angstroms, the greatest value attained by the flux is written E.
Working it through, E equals 8.132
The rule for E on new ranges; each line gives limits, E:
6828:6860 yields 8.181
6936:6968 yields 8.403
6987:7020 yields 9.676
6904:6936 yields 8.355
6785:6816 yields 8.656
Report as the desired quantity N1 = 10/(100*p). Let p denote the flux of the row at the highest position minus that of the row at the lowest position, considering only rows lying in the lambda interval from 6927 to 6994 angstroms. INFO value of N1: 0.3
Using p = 0.29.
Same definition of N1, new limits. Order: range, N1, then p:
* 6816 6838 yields -0.1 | -0.88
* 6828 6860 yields -0.4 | -0.26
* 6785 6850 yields -0.7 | -0.15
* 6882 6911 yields 0.6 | 0.16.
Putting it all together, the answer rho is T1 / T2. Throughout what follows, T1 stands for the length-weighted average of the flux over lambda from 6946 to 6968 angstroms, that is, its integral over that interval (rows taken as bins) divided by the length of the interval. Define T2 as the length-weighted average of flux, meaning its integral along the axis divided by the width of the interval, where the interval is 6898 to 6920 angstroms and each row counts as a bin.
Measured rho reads 1.028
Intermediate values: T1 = 8.15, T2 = 7.92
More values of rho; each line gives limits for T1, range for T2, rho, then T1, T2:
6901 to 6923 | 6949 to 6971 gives 0.973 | 7.94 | 8.16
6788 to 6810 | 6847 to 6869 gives 1.003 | 7.80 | 7.78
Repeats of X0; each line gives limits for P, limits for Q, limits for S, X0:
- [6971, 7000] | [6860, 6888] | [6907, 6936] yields 62.3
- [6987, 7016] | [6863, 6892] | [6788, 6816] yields 64.2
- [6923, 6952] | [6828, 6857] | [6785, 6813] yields 61.8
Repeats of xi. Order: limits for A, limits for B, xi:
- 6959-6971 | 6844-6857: 1.02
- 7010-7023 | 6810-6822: 0.97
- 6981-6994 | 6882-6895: 1.11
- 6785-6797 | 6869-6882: 0.99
